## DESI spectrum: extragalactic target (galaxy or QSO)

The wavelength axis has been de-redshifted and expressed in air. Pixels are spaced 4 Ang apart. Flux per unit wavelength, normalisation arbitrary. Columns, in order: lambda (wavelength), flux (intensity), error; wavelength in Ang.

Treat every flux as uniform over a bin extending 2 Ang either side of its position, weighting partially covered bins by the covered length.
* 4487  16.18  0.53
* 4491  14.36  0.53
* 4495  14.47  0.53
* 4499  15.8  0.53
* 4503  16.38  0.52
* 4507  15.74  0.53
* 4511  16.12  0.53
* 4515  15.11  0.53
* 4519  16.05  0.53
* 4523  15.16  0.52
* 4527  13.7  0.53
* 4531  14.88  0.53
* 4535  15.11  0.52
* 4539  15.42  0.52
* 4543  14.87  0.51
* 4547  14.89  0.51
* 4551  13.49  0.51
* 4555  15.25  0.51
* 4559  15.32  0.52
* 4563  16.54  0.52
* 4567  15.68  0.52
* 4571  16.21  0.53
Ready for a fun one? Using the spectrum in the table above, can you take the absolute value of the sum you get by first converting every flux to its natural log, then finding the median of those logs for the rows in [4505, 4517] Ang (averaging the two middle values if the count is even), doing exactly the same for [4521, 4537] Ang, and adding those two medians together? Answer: 5.46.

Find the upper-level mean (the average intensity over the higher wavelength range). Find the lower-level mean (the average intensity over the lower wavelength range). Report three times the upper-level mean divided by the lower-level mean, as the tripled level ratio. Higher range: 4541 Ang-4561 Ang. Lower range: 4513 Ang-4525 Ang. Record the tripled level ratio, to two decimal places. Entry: 2.87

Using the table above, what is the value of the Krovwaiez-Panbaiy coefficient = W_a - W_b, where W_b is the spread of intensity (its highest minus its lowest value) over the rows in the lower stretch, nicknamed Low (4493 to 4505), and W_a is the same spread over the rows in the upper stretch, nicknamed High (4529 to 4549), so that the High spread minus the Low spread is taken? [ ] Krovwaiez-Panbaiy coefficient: -1.4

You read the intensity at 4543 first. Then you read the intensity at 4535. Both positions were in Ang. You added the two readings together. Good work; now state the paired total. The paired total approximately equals 30.0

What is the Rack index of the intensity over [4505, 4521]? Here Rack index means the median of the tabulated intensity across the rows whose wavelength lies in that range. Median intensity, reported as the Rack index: 15.9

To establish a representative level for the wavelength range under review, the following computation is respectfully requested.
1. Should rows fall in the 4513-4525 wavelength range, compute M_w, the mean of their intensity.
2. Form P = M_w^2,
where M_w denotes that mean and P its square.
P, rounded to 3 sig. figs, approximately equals 238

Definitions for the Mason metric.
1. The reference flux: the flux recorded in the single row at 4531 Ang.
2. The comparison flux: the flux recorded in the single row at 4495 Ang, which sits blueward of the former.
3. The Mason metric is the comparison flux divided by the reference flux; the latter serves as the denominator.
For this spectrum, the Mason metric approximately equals 0.97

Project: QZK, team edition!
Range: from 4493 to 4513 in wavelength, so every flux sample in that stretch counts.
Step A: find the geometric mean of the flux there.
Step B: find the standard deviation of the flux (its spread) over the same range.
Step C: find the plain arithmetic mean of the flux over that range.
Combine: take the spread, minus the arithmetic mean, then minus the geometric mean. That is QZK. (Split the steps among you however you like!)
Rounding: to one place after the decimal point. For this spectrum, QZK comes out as -30.7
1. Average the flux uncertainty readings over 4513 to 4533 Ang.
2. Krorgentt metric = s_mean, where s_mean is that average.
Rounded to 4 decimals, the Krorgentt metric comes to 0.5280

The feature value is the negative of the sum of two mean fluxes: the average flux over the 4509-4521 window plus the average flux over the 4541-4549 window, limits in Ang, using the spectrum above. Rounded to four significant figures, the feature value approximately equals -30.64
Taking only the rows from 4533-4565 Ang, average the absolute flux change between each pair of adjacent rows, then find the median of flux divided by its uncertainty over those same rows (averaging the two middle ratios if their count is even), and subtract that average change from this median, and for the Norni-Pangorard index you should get 28.6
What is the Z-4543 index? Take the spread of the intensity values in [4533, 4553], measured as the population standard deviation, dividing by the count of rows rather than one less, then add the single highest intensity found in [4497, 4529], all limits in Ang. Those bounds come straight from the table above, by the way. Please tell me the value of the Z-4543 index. 17.0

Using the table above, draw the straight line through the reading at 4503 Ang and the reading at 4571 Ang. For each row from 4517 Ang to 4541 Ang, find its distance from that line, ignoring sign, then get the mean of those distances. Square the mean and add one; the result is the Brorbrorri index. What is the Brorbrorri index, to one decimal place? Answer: 2.6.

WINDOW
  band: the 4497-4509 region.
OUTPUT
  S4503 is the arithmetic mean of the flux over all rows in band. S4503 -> 16.0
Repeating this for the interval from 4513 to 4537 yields 15.0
